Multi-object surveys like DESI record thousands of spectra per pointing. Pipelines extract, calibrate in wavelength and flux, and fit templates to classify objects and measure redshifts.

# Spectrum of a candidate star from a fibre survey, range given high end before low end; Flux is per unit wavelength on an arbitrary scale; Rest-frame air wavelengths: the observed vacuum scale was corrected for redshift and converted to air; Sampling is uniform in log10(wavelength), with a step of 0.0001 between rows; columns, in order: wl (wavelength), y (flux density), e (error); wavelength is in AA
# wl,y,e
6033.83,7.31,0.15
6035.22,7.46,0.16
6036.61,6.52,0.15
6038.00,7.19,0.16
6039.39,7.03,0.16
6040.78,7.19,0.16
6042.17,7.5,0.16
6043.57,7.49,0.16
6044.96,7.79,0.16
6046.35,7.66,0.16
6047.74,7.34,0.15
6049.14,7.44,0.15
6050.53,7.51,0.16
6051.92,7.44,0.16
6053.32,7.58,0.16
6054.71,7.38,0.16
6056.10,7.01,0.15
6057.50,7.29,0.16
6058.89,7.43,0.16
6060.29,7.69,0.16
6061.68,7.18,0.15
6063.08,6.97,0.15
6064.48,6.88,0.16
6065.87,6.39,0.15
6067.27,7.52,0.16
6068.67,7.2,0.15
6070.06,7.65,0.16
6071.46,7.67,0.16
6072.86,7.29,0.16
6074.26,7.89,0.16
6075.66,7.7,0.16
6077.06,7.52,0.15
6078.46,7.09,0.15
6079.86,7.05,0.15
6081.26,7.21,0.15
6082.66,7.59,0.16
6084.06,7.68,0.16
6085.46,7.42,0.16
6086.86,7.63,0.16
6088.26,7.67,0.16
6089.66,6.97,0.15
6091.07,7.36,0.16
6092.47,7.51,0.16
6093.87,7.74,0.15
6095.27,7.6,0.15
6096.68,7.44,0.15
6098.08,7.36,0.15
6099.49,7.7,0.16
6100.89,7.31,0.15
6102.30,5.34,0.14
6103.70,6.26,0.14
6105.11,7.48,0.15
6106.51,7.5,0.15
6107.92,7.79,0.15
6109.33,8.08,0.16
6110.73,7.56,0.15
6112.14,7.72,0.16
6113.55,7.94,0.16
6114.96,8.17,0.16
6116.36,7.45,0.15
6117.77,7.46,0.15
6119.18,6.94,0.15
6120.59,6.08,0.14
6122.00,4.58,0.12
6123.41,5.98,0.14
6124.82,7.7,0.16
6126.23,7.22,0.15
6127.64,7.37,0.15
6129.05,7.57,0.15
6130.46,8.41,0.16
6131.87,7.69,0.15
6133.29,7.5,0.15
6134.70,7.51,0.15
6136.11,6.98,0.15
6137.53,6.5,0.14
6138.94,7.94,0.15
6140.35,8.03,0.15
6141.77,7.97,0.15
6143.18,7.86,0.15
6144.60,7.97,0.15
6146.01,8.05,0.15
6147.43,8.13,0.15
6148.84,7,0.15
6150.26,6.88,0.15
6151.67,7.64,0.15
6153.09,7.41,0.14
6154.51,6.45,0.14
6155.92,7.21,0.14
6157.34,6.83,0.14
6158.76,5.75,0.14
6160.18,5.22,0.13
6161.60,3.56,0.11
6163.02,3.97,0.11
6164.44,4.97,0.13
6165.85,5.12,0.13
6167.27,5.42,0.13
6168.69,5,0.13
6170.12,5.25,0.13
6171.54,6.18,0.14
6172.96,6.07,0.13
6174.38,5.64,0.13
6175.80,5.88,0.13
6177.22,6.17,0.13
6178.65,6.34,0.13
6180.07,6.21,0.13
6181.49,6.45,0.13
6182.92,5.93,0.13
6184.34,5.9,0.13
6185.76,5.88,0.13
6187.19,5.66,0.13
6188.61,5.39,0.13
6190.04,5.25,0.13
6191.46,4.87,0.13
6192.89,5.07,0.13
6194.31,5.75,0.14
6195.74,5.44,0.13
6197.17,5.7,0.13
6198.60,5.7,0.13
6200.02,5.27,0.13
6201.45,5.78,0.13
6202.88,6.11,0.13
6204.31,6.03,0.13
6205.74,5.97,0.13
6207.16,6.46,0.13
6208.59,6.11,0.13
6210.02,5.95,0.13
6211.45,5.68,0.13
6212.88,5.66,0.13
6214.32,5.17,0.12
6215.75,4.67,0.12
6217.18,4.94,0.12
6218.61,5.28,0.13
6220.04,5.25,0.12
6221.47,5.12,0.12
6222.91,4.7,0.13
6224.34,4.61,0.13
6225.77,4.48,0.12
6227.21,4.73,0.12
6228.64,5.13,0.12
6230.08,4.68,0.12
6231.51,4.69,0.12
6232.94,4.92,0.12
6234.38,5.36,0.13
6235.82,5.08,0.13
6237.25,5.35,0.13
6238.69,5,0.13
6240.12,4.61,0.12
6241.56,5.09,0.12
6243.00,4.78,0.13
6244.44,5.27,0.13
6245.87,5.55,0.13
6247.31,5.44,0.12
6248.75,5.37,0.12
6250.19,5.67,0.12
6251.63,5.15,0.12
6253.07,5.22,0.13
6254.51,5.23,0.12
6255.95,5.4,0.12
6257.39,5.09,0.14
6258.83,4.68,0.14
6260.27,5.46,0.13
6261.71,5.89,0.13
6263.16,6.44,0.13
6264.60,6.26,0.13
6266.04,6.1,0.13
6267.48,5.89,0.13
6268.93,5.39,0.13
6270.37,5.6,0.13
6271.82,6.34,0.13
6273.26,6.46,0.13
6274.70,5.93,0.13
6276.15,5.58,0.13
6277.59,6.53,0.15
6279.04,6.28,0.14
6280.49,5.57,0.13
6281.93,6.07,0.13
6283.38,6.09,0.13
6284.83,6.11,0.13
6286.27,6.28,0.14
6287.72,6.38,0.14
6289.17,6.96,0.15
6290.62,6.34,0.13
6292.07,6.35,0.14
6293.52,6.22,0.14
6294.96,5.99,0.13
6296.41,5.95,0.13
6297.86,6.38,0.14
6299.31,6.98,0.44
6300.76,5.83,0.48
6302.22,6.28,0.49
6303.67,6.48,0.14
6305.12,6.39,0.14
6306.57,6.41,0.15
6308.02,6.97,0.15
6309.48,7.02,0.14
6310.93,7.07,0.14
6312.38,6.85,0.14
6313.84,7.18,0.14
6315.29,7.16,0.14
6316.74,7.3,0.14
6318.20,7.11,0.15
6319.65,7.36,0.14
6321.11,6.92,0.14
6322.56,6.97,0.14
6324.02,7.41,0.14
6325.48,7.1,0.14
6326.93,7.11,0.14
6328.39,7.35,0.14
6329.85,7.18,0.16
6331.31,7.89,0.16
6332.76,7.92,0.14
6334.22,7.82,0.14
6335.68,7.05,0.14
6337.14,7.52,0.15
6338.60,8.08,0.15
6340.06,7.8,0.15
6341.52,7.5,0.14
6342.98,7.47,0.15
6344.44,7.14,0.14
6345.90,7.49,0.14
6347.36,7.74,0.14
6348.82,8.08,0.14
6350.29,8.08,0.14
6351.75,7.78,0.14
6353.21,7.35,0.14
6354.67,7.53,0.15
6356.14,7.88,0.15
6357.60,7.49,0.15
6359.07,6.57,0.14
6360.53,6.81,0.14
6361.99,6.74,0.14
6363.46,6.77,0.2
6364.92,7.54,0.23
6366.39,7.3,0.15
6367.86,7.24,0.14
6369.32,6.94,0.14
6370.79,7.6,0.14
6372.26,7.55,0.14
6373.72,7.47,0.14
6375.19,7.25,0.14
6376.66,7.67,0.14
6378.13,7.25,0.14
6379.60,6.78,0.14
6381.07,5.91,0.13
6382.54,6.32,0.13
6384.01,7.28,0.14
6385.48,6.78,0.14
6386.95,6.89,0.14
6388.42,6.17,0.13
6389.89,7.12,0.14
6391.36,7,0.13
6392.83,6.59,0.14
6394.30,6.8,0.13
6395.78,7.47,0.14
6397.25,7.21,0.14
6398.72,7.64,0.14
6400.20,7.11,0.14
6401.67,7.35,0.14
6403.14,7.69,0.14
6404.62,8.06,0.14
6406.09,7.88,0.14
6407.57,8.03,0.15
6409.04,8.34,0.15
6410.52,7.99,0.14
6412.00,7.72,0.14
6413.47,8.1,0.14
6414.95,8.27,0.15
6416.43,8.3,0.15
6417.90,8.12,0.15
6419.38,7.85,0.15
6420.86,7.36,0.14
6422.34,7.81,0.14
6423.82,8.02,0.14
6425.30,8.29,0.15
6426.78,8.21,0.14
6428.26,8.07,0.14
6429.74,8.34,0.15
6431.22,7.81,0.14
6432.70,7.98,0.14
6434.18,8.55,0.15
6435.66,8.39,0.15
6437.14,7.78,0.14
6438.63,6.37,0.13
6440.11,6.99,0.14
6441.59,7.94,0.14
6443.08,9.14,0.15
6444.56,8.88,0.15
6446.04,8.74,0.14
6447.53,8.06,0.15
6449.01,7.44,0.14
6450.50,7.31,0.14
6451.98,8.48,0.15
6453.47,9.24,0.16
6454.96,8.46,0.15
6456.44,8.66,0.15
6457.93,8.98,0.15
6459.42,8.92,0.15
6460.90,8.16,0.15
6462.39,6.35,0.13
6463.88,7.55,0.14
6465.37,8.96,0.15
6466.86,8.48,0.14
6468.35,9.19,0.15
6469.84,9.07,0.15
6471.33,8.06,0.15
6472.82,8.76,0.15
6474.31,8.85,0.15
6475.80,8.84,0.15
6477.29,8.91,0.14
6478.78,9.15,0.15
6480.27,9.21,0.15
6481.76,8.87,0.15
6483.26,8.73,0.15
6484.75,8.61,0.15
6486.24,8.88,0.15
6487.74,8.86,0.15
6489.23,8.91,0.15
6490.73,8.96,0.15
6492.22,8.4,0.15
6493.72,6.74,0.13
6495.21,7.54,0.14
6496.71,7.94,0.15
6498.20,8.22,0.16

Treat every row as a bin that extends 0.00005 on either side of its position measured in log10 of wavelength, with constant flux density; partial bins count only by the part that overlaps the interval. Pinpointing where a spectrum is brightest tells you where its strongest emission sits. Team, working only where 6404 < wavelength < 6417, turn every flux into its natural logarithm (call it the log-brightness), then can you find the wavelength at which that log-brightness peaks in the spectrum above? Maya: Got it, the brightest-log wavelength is 6409.04 AA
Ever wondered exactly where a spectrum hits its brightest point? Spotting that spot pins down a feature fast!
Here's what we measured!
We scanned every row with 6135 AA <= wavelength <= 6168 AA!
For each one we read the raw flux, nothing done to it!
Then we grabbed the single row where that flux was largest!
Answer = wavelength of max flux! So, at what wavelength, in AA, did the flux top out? 6147.43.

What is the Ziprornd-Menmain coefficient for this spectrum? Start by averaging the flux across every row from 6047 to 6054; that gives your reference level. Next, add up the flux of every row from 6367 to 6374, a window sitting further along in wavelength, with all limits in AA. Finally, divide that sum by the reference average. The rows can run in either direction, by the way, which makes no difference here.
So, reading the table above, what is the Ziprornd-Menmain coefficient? 4.9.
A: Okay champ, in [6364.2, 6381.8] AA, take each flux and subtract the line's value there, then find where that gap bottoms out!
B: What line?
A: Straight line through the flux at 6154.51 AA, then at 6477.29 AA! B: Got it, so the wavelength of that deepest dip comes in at 6381.07 AA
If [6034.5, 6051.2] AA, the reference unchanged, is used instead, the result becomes 6036.61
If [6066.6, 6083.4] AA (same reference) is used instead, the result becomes 6079.86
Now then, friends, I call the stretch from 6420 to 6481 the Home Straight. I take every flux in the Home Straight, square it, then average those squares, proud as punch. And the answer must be 69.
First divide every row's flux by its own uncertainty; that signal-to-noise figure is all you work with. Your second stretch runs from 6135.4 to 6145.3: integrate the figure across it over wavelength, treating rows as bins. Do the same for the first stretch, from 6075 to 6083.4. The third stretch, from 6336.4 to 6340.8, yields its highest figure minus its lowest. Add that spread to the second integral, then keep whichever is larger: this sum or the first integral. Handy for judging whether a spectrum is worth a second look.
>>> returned 510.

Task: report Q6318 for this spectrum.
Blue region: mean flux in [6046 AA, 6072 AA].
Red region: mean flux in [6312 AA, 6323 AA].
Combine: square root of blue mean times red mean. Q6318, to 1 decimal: 7.2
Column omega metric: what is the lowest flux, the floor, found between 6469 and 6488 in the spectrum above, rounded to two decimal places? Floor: 8.06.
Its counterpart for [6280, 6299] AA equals 5.57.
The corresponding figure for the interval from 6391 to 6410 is 6.59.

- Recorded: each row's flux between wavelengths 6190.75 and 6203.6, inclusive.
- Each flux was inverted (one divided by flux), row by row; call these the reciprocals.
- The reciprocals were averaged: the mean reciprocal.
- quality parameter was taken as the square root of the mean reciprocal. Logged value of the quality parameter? 0.43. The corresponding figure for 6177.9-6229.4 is 0.43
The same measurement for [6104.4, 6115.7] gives 0.36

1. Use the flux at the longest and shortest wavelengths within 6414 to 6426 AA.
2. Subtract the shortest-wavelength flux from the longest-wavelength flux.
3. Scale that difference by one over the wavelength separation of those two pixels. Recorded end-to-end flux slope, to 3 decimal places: 0.002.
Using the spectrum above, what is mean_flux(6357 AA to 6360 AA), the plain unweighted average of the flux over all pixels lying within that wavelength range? 7.0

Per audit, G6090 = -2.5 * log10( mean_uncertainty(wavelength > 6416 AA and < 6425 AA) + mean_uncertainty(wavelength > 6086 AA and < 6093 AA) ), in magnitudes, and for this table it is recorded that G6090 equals 1.30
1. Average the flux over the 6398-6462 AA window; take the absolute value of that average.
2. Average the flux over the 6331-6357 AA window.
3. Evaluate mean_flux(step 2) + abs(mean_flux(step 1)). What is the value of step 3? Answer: 15.7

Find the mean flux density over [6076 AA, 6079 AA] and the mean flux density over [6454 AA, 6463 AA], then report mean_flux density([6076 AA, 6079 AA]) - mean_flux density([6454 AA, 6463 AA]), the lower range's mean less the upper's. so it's -0.95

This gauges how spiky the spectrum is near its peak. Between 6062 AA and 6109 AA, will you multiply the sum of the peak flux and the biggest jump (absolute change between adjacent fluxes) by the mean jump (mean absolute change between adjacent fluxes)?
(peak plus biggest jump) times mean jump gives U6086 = 3.8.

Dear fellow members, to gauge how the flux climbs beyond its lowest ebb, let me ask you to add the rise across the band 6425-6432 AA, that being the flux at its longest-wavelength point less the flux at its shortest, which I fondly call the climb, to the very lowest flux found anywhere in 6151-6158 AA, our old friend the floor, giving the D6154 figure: 6.0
